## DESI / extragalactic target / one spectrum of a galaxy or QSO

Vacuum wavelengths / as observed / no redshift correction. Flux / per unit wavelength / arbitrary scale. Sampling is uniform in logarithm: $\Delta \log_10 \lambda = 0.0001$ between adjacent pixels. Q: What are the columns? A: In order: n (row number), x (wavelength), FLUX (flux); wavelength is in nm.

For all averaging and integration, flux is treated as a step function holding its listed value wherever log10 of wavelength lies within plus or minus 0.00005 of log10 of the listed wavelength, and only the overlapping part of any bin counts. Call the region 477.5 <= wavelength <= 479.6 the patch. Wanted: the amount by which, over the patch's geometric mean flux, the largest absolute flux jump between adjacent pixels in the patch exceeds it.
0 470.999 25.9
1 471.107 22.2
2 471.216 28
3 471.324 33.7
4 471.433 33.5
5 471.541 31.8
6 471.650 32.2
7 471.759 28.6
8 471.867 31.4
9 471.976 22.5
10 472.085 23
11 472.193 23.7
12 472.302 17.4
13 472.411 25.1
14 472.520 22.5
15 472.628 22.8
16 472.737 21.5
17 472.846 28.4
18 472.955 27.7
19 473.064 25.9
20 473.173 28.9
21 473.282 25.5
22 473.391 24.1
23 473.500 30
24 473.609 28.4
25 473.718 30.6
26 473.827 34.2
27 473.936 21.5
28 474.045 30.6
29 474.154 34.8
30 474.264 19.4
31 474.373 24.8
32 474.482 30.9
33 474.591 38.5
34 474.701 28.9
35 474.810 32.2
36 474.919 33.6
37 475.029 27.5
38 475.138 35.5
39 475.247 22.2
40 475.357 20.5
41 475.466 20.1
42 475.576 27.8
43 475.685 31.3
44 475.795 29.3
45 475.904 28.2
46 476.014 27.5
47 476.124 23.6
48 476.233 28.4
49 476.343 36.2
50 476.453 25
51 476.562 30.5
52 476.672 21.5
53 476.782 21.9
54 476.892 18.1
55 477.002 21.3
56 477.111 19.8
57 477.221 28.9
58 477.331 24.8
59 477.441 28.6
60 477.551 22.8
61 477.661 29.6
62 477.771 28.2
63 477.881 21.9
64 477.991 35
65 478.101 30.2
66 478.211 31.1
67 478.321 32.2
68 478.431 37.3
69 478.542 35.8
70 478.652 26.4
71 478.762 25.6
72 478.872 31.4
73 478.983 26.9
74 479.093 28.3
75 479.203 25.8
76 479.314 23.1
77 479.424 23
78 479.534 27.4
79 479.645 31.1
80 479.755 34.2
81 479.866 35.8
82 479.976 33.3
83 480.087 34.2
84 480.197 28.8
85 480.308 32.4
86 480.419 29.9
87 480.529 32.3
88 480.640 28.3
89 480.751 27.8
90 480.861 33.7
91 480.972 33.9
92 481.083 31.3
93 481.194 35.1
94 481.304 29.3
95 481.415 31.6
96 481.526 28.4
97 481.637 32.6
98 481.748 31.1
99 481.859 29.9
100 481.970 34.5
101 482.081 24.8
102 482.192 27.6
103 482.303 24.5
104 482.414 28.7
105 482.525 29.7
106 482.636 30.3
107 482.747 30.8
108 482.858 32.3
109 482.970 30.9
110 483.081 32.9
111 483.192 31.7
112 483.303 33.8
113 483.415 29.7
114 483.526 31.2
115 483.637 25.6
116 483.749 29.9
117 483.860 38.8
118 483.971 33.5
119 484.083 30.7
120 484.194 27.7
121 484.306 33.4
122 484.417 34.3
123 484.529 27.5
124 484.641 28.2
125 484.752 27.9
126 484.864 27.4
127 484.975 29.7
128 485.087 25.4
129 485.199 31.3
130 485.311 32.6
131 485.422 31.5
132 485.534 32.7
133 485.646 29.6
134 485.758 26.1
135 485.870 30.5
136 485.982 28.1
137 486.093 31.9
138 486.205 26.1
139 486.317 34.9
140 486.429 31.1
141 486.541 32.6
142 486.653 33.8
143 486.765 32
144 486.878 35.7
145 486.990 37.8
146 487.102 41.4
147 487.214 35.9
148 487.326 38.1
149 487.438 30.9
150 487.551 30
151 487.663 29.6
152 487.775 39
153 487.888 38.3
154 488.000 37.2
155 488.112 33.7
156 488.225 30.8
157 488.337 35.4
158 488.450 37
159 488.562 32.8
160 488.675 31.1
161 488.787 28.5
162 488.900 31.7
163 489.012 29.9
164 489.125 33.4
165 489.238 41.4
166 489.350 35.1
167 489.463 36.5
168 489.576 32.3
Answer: -15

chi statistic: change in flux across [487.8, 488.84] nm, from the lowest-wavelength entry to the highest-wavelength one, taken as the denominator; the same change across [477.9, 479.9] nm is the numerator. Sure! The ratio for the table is 0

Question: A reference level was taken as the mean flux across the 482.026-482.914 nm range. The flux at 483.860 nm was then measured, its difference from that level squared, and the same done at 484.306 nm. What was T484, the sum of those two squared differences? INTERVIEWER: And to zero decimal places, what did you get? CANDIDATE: 127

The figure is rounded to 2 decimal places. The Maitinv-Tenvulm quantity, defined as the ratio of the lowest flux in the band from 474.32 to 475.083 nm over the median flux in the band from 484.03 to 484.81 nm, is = 0.88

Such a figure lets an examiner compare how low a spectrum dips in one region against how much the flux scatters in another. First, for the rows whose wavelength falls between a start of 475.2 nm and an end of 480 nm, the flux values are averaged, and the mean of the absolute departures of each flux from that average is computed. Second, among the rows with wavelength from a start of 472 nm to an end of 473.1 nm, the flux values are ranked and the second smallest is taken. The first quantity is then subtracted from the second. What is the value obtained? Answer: 17.4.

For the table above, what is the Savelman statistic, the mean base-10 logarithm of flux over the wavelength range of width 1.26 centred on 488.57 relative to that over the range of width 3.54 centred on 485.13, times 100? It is 102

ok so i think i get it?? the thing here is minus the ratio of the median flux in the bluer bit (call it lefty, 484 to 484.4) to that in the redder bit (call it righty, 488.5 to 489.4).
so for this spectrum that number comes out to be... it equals -0.95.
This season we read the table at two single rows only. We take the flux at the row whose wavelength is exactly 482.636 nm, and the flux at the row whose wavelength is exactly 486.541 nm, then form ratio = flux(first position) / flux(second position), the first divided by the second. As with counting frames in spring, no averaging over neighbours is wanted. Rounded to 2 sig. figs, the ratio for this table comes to 0.93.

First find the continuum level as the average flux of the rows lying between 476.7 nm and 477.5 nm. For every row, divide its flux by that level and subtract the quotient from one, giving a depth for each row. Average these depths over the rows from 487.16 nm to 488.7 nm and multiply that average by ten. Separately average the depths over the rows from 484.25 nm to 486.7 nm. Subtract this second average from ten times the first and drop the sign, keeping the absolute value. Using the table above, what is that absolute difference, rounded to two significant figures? 4.4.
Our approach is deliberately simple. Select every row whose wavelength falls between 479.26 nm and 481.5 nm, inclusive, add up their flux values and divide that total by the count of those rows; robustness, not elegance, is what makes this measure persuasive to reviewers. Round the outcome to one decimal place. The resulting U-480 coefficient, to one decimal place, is 30.8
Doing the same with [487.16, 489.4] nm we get 34.0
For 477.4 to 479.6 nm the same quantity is 28.5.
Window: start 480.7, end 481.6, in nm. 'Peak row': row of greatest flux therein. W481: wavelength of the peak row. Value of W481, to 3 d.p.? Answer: 481.194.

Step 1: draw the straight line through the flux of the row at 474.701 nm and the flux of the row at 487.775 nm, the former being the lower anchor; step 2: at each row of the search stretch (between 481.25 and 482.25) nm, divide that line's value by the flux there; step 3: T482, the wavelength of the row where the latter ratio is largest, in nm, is 482.081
